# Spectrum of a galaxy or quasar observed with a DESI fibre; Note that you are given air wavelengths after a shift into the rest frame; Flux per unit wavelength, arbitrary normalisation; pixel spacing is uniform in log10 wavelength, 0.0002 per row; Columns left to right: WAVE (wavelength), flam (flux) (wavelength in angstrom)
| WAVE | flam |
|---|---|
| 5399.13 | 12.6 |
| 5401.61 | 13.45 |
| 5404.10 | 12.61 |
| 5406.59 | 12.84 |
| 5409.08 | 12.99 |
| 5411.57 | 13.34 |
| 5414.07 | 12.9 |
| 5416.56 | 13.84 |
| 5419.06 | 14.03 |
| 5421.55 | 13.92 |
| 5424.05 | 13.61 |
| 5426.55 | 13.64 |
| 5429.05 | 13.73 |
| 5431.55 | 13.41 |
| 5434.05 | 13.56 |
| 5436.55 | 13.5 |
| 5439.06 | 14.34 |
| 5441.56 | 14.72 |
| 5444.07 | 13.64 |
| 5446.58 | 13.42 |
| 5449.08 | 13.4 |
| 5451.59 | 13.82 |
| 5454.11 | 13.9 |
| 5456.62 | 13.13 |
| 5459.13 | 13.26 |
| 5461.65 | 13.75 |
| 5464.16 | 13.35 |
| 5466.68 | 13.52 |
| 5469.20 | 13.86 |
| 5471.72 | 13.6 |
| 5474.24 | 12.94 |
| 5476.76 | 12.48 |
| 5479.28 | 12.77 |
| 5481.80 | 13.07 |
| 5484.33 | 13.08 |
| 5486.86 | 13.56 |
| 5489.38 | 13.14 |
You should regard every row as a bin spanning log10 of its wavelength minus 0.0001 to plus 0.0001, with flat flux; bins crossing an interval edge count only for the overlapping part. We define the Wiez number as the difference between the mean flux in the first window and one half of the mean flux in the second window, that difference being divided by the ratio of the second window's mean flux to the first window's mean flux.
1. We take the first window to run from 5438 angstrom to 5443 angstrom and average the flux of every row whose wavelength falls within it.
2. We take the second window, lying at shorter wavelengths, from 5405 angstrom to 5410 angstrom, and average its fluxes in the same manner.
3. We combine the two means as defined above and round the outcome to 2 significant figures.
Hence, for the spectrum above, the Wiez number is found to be 9.1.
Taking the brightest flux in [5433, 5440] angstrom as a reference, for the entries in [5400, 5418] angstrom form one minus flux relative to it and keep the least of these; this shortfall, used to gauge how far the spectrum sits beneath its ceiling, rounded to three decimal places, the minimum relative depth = 0.035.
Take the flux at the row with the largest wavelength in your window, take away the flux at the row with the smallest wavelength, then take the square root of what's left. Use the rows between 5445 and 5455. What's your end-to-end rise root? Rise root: 0.69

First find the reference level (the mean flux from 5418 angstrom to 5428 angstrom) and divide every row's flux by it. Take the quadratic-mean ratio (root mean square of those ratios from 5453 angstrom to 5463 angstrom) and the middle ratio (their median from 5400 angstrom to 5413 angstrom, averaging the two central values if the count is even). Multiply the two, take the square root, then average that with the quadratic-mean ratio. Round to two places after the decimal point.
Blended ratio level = 0.97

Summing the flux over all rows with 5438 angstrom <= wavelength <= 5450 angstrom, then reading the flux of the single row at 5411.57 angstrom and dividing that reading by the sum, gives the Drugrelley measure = 0.192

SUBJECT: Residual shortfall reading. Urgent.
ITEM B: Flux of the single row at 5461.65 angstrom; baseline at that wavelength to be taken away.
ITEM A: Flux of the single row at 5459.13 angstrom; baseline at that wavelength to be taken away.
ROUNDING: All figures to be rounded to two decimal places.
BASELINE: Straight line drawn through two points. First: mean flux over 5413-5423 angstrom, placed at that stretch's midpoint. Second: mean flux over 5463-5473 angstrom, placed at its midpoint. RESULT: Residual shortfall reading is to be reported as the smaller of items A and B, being -0.34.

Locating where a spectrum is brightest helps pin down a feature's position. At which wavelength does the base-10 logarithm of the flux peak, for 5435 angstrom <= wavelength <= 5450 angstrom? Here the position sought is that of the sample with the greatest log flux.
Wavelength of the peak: 5441.56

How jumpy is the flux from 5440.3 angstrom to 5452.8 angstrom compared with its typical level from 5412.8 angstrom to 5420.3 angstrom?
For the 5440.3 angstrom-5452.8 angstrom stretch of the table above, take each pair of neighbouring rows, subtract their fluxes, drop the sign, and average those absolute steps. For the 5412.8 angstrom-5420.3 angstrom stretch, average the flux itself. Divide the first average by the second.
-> 0.032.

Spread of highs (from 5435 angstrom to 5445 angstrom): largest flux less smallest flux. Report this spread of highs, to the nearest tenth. 1.2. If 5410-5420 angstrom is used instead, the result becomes 1.1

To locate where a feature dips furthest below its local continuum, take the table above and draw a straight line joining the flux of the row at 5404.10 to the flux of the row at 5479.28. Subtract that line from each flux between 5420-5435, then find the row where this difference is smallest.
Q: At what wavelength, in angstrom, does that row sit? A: 5431.55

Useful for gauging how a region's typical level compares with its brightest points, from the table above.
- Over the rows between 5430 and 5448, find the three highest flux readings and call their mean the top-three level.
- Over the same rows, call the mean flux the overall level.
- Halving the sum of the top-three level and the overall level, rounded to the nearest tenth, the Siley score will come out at 14.0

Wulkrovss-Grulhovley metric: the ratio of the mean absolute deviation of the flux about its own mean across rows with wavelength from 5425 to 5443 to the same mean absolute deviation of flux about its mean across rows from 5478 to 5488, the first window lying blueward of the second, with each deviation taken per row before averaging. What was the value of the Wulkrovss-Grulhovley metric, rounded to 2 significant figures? 1.8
